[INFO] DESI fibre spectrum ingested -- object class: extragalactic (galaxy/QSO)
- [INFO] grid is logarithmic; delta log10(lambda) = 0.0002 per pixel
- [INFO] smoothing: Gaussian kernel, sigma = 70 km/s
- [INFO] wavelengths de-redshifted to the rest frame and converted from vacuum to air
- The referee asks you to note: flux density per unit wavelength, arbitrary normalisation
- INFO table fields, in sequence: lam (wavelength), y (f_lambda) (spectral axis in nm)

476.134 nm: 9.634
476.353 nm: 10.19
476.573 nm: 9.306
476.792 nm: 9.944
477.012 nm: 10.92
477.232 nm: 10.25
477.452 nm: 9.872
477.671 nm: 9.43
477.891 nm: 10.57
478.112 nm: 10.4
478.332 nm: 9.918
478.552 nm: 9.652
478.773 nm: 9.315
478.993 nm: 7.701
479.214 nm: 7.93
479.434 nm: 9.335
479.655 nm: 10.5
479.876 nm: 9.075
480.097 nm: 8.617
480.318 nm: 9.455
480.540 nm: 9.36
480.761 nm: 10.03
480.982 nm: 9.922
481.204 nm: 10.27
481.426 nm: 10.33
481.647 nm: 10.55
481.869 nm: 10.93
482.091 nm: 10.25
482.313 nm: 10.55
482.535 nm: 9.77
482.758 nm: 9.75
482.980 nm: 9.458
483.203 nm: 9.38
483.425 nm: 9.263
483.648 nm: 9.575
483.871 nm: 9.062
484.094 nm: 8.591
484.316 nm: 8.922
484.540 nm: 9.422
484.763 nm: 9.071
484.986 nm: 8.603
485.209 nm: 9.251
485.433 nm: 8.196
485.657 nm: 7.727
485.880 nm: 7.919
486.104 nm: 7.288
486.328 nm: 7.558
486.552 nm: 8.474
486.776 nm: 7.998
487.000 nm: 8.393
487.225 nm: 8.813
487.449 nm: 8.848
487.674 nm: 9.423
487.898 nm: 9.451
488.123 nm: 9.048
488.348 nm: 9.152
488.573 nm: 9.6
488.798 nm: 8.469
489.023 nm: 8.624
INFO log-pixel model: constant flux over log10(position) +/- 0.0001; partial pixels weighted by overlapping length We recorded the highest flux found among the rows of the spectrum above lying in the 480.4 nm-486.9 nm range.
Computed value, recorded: 10.93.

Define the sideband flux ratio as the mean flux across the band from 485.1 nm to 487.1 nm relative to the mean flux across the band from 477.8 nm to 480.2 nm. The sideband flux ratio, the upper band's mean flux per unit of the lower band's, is 0.86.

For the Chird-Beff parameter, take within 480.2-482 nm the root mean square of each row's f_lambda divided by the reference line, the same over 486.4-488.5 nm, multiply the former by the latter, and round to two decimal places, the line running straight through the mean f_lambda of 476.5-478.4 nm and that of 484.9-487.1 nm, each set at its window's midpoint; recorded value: 1.24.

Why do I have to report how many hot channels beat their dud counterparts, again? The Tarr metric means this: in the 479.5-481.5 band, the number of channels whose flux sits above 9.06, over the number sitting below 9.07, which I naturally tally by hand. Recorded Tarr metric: 8.0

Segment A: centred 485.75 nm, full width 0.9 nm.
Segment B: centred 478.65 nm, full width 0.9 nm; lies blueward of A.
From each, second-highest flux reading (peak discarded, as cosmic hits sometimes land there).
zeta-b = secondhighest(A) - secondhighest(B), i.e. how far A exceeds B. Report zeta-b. -1.7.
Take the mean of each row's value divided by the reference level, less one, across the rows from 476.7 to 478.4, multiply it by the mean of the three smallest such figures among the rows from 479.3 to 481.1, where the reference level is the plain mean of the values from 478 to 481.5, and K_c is -0.0036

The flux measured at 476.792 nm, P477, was 9.944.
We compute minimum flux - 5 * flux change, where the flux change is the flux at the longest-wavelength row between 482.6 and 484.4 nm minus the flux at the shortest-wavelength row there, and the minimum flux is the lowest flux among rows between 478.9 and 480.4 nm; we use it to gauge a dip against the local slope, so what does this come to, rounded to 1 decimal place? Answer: 11.8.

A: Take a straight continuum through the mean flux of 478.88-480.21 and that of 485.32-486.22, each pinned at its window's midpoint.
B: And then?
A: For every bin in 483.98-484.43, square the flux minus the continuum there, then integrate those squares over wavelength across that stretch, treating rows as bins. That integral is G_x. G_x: 0.24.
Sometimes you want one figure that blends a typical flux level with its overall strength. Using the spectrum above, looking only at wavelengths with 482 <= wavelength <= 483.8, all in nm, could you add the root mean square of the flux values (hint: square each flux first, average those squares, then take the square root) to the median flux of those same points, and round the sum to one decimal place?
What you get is 19.4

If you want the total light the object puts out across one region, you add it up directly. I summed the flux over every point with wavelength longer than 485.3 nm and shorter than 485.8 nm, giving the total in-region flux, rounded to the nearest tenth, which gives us 15.9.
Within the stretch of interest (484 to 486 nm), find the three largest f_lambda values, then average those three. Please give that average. 9.2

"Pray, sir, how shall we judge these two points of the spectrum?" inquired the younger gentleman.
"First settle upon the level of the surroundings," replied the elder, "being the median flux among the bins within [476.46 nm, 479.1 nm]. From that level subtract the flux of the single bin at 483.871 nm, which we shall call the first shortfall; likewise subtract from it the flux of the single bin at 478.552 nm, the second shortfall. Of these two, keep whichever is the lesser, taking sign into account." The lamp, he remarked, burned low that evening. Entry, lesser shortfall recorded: 0.2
